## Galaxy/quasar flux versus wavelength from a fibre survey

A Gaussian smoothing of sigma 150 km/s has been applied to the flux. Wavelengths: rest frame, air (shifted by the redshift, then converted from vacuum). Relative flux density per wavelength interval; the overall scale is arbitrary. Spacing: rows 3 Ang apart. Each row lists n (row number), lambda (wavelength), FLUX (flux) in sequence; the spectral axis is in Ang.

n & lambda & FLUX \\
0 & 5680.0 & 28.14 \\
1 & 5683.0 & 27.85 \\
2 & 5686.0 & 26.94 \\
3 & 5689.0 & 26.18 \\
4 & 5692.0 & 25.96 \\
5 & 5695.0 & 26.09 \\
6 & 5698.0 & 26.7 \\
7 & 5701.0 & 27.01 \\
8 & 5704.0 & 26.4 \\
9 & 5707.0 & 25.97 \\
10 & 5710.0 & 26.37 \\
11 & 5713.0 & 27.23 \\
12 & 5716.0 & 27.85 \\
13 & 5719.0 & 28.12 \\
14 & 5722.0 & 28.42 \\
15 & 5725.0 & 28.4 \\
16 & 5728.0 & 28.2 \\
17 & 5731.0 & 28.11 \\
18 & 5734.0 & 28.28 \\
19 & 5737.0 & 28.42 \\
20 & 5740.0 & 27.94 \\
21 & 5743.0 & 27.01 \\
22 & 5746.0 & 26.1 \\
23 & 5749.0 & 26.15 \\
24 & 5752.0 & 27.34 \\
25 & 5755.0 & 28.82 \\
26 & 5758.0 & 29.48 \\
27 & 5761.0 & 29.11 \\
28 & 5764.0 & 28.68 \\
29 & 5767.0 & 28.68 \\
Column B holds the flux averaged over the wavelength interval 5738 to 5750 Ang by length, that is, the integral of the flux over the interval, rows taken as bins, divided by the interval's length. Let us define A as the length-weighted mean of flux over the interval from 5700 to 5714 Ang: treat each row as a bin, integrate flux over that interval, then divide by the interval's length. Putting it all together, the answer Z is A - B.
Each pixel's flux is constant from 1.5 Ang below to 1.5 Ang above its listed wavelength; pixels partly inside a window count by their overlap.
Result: -0.3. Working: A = 26.6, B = 26.9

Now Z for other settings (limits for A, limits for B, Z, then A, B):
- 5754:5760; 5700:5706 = 2.6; 29.2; 26.6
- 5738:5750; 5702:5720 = -0.1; 26.9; 27.0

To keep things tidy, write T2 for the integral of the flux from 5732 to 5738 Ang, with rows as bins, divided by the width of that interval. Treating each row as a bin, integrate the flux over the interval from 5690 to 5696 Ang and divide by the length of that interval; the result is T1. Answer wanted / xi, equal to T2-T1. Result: 2.3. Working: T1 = 26.0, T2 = 28.3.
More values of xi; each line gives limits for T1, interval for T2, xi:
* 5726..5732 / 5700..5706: -1.6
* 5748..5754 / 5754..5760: 2.2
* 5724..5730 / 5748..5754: -1.3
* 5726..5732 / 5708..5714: -1.5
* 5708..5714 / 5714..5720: 1.2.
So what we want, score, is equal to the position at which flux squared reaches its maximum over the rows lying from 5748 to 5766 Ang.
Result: 5758.0 Ang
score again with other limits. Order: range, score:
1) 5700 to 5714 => 5713.0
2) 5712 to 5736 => 5722.0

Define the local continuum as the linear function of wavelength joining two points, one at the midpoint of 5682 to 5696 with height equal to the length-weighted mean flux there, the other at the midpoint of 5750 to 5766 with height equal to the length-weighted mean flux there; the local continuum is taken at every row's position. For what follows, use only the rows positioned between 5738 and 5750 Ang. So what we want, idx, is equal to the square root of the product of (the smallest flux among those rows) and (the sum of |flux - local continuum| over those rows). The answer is 12.1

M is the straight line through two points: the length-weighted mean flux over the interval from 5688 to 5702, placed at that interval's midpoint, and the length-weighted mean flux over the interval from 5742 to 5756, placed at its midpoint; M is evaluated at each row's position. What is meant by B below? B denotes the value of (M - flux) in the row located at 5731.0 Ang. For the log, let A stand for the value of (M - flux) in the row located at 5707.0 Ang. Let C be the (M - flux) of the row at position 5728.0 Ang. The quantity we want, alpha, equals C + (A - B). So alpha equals 0.4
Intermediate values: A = 0.5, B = -1.3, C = -1.4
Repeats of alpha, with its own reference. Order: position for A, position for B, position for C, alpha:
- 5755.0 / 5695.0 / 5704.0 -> -1.9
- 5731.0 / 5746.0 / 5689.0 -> -2.1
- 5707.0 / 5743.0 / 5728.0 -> -0.8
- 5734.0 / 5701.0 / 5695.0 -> -0.6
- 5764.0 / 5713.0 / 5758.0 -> -3.2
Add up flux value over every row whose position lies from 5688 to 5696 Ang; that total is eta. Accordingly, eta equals 78.2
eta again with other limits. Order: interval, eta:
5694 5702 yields 79.8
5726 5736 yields 84.6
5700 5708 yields 79.4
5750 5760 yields 85.6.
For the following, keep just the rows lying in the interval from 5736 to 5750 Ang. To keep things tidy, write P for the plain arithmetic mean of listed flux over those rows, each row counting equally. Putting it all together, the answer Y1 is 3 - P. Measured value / -24.1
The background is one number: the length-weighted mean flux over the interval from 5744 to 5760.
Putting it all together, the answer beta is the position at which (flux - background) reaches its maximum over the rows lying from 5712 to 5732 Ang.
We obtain 5722.0 Ang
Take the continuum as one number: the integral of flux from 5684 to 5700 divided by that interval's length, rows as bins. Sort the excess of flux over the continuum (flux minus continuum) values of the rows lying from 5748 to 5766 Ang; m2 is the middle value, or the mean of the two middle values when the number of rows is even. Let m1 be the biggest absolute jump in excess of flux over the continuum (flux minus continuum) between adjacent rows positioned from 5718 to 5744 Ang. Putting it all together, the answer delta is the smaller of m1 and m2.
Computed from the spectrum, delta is 0.93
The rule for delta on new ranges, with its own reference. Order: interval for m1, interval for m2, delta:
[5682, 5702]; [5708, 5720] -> 0.91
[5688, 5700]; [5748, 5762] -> 0.61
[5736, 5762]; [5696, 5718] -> 0.26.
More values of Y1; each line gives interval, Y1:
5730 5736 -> -25.2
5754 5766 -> -26.0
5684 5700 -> -23.4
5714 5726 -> -25.2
